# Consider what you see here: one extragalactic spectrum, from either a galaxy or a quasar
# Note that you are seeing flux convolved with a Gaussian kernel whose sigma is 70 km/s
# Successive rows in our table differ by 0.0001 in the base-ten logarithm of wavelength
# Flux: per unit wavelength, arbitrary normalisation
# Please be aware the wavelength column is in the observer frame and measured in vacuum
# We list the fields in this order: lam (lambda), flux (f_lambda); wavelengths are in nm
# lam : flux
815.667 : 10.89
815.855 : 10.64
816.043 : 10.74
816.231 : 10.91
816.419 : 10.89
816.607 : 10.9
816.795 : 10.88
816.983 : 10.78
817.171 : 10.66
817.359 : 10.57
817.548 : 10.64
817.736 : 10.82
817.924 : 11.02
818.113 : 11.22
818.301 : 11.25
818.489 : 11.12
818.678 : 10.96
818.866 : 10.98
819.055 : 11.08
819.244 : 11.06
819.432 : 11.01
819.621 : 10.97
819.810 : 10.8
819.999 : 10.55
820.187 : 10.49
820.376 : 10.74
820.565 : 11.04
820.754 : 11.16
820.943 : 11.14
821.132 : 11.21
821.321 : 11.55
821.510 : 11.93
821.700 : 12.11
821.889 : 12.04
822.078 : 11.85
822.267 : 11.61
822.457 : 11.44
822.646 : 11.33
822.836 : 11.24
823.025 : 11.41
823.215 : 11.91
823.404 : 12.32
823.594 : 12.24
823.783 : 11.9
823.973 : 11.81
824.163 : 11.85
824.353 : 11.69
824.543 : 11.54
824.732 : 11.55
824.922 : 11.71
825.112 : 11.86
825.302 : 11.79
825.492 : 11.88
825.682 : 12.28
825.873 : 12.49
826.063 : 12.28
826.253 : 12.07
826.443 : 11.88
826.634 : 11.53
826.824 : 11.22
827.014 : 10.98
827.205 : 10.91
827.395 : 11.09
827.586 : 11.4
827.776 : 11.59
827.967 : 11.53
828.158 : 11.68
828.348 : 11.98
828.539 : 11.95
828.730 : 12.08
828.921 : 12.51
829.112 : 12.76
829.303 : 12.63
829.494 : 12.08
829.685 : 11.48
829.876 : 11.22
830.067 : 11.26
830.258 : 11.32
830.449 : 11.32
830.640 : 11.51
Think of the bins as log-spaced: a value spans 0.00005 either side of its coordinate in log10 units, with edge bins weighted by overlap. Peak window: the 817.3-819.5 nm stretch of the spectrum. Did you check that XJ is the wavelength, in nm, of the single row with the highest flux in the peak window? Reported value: 818.301 nm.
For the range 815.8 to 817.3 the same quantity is 816.231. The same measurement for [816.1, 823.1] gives 821.700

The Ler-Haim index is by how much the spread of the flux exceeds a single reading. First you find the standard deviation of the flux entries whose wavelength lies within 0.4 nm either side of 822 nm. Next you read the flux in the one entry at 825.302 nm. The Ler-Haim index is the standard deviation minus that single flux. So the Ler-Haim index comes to -11.6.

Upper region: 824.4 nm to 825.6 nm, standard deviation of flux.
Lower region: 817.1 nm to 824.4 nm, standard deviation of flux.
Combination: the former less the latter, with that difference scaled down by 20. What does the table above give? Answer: -0.018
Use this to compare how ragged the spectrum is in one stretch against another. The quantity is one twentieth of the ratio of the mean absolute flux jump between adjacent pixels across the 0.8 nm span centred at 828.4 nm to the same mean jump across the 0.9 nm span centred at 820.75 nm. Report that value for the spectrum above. 0.060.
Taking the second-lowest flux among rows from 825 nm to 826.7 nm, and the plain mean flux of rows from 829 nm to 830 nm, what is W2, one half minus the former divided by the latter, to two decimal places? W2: -0.48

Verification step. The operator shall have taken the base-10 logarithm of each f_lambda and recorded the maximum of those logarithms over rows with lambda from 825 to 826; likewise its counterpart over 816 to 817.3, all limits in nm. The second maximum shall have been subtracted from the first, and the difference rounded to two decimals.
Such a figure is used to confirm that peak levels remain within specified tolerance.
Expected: 0.06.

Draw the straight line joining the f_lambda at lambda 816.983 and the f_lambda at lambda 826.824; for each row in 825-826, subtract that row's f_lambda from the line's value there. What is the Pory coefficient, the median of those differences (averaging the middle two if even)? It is -0.72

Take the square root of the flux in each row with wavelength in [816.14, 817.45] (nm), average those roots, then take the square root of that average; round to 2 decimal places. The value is 1.81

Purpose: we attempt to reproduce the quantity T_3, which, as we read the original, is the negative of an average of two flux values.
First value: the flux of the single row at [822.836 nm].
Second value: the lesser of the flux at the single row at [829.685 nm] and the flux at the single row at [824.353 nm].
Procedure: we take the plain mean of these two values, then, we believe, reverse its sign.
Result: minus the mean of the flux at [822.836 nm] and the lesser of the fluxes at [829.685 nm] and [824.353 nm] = -11.4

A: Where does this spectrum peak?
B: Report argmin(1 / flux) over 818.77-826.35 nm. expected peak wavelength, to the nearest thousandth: 825.873 nm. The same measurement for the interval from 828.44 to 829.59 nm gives 829.112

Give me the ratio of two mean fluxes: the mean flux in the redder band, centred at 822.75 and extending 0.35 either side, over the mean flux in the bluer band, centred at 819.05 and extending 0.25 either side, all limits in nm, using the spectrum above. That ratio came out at 1.03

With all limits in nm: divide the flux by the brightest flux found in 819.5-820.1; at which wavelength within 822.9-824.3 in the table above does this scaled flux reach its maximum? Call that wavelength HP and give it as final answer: 823.404 nm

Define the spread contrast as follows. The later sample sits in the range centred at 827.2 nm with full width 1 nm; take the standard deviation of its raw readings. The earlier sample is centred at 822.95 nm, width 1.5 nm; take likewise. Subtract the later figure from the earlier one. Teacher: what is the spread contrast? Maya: 0.22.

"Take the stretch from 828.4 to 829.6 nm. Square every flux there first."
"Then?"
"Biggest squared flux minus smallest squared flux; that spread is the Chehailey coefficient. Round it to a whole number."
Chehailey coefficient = 20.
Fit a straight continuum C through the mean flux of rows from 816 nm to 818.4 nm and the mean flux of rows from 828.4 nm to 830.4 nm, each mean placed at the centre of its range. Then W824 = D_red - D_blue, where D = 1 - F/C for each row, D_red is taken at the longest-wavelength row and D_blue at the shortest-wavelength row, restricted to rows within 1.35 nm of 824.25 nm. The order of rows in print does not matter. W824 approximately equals -0.022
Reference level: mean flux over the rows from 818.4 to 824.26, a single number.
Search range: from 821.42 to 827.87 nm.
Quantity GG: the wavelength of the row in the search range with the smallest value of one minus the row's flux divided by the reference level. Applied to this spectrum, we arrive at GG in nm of 825.873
